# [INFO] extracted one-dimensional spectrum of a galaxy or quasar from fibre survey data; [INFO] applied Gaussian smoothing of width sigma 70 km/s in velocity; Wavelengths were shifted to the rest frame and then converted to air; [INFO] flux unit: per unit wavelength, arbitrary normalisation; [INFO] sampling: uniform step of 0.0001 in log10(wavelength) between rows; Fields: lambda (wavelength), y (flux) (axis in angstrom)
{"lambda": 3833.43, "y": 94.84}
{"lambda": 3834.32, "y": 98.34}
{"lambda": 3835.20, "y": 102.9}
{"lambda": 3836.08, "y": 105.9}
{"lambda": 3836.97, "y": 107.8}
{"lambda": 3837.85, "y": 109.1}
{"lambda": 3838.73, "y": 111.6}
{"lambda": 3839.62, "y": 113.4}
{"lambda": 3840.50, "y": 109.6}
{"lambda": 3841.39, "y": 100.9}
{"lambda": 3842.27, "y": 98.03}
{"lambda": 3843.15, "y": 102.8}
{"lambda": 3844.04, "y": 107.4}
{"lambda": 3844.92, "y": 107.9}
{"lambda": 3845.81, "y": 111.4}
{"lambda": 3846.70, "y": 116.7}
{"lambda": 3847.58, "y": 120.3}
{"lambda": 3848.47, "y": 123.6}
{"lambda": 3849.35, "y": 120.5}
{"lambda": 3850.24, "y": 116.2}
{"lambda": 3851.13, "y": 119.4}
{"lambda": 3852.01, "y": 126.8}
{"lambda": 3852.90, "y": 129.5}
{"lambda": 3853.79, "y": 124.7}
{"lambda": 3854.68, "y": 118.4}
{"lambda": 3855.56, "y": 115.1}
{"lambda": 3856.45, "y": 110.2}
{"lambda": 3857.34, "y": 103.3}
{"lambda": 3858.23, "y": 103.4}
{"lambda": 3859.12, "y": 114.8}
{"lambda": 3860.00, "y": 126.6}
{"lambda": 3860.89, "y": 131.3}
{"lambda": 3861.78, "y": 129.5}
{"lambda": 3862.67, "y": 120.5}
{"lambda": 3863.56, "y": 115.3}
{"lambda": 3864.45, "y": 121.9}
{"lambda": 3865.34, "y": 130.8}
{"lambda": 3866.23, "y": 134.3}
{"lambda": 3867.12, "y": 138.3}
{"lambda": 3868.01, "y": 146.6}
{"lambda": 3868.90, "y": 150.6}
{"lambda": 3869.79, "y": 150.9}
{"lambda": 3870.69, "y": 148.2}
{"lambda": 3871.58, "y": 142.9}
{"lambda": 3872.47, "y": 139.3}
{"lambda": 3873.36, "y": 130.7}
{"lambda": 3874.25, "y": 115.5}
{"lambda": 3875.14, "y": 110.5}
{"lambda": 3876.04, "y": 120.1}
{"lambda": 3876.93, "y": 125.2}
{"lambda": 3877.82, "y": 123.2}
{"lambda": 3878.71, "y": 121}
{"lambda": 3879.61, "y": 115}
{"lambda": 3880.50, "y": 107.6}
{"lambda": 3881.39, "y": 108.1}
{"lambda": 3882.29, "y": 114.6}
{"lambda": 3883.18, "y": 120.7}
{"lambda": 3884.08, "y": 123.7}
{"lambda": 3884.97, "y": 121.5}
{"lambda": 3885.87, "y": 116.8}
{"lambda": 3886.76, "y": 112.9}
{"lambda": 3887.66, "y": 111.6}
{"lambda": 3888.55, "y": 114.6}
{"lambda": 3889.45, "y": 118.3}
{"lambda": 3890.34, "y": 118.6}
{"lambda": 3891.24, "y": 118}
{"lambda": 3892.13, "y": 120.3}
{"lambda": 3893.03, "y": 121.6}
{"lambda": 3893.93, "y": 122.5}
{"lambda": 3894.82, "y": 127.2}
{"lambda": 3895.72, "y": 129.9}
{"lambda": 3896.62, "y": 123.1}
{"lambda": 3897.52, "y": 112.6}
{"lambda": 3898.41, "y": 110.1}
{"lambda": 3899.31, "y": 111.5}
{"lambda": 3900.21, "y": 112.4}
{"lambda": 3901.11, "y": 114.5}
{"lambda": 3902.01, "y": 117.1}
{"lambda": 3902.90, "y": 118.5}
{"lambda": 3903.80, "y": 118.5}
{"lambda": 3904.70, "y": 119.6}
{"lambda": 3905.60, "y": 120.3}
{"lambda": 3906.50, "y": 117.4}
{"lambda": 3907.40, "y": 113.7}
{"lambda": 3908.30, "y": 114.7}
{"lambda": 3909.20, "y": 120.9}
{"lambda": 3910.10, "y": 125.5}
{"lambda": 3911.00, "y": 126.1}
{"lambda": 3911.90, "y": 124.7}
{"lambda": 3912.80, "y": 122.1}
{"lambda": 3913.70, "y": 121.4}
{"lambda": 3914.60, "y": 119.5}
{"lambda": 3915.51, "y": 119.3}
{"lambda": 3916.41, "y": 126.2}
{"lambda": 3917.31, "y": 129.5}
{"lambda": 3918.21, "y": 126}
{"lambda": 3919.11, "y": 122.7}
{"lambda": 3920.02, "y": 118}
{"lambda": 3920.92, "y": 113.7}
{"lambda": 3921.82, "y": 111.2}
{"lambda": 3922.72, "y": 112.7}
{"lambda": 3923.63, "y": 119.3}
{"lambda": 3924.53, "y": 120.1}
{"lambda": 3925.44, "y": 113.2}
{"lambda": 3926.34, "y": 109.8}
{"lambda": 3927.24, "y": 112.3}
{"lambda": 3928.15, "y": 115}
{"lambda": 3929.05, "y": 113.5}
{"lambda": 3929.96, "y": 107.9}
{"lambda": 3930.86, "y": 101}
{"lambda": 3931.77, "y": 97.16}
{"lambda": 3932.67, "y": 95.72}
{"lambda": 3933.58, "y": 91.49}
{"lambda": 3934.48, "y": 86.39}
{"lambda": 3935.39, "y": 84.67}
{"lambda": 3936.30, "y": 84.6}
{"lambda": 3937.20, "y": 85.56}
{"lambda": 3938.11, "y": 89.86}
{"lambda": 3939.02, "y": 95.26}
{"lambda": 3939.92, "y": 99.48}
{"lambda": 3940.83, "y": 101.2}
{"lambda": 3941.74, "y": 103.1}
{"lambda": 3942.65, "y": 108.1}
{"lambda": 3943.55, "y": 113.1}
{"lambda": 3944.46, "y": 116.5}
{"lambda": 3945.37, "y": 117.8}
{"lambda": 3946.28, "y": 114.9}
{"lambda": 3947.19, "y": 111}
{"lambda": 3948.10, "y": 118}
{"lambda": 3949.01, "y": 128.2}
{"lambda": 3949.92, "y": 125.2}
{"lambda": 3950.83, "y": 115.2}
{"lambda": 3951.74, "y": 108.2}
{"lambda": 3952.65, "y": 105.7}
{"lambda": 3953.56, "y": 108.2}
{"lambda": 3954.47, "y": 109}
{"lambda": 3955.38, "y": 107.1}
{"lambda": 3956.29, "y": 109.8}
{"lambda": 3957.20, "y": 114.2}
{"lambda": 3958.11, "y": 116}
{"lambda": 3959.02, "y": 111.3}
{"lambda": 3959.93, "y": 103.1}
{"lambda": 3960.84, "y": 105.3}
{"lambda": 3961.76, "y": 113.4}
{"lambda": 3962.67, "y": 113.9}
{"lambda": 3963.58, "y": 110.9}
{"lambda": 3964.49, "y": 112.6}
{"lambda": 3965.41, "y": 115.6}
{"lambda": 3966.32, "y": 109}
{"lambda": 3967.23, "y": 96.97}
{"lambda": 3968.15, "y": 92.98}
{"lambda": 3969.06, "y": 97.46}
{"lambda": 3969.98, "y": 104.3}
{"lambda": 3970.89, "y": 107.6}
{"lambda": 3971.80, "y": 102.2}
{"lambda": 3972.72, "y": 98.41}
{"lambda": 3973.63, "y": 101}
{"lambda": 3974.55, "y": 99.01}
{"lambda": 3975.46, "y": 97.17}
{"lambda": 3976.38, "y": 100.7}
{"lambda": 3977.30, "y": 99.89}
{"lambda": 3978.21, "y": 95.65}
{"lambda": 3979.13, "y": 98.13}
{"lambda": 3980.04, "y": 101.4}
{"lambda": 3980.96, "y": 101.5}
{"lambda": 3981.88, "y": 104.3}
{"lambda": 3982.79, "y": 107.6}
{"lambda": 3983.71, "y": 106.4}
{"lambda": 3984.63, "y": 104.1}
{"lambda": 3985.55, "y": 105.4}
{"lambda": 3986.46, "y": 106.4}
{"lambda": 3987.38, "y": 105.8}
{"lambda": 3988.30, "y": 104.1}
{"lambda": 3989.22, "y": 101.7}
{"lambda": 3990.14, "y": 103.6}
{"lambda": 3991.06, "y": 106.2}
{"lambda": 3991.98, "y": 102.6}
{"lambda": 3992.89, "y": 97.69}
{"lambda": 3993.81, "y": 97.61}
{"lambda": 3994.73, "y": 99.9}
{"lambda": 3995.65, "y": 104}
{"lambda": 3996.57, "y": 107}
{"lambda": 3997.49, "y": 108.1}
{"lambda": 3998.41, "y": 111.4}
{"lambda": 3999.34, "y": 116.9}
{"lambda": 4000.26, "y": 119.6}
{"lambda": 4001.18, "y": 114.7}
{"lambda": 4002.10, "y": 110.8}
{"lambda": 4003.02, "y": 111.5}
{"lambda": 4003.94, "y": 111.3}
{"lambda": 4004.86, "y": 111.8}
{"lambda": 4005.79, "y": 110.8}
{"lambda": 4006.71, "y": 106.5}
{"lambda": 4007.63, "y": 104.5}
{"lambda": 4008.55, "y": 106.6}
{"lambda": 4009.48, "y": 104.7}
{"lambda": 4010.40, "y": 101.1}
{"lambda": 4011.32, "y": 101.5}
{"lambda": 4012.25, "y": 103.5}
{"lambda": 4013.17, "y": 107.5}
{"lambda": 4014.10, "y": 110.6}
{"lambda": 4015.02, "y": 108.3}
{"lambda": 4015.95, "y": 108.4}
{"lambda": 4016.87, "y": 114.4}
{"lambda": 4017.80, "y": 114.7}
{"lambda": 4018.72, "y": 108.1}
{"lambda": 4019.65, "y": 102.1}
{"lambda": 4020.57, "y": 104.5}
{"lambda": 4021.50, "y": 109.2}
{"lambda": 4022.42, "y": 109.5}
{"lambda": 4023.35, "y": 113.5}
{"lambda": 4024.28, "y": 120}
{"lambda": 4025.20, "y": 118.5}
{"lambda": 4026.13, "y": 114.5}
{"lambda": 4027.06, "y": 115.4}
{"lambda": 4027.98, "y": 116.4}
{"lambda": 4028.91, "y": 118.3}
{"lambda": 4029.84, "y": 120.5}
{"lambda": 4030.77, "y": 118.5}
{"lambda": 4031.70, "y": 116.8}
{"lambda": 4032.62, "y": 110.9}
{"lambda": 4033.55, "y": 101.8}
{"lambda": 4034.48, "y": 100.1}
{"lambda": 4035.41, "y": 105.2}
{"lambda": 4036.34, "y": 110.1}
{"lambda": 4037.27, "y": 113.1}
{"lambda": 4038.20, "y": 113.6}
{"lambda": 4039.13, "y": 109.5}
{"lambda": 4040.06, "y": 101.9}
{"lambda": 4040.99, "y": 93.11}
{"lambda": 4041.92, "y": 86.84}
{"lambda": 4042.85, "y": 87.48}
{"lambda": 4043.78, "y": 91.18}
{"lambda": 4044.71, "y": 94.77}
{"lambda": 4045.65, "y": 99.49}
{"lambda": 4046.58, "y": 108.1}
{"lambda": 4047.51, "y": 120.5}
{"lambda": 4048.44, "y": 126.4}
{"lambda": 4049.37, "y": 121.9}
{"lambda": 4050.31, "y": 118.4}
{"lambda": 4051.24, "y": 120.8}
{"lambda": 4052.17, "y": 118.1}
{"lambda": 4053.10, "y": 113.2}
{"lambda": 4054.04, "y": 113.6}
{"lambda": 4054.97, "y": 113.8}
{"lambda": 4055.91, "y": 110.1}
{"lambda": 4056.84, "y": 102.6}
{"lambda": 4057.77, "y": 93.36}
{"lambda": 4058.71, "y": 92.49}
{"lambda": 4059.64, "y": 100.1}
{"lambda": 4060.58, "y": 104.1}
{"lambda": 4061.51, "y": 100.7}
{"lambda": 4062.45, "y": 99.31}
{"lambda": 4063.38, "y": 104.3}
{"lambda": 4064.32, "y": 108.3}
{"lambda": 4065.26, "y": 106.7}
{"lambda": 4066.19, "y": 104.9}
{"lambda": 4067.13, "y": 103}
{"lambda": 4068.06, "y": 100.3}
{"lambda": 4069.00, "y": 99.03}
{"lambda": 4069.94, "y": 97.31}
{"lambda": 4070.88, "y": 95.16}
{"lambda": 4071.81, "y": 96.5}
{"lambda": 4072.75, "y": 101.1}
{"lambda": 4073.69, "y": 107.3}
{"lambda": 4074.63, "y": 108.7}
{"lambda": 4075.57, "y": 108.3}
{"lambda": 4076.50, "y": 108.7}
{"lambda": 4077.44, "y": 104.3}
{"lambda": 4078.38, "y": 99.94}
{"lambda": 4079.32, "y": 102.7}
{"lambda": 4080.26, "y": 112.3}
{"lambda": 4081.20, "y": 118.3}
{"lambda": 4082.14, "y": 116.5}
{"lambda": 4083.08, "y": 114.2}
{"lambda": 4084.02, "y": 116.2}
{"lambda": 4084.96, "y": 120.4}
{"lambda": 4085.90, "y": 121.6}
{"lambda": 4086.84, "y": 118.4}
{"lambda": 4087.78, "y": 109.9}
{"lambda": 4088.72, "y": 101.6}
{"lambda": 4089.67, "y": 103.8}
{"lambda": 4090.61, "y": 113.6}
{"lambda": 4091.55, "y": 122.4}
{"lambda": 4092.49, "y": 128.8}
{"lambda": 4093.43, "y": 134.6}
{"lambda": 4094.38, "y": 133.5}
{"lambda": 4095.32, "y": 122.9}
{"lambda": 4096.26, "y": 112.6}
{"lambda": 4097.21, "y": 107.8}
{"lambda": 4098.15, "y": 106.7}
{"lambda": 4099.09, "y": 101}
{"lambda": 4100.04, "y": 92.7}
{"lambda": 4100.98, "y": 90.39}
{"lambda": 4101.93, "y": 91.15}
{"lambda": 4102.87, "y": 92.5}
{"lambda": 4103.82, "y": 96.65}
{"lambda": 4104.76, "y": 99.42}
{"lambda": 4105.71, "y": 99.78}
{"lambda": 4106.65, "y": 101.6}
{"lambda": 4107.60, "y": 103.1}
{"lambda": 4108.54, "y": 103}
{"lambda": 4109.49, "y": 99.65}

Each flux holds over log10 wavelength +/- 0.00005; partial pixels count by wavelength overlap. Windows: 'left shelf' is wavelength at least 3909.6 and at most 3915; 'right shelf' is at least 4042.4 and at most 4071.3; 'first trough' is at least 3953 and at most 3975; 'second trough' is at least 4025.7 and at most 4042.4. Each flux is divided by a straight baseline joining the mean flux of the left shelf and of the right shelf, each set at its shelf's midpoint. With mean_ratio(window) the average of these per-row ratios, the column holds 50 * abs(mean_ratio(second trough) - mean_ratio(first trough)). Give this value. 5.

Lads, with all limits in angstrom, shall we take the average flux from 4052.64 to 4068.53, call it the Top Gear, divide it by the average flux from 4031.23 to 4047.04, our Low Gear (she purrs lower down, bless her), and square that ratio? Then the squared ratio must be 1.03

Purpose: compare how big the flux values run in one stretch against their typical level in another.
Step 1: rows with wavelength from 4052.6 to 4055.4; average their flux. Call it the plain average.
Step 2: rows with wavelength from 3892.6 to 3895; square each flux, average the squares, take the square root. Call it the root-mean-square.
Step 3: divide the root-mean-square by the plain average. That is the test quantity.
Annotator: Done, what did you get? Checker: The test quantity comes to 1.09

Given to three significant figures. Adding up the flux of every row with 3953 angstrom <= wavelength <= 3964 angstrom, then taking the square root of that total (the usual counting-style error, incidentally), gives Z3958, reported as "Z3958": 36.4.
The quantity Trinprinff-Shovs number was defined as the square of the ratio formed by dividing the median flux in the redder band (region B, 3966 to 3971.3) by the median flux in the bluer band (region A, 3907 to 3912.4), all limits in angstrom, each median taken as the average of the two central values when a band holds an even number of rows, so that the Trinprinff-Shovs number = 0.7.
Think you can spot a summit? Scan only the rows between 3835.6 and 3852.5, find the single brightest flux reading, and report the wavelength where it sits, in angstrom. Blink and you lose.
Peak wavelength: 3852.01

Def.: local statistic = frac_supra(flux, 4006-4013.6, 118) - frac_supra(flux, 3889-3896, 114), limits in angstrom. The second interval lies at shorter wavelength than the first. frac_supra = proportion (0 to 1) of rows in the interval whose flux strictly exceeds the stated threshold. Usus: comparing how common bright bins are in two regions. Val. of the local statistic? -1.0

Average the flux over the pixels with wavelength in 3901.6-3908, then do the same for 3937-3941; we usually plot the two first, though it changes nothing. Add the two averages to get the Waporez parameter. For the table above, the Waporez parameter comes 212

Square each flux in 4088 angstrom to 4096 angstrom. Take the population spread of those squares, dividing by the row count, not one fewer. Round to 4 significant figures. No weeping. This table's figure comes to 2804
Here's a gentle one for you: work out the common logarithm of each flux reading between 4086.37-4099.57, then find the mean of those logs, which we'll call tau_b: 2.06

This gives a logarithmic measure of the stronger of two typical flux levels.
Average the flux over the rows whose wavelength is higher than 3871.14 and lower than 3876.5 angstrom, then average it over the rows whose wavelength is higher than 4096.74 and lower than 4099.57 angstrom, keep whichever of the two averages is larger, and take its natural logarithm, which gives 4.84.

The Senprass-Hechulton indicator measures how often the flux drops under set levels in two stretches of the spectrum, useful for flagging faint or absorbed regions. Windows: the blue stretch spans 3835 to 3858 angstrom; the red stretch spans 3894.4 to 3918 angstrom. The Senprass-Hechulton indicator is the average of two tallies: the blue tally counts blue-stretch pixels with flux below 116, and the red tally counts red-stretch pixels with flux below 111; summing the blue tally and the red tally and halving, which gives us 8.5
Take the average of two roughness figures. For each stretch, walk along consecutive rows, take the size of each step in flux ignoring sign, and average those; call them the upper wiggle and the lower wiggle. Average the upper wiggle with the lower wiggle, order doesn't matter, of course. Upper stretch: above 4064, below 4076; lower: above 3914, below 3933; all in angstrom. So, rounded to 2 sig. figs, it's 2.9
